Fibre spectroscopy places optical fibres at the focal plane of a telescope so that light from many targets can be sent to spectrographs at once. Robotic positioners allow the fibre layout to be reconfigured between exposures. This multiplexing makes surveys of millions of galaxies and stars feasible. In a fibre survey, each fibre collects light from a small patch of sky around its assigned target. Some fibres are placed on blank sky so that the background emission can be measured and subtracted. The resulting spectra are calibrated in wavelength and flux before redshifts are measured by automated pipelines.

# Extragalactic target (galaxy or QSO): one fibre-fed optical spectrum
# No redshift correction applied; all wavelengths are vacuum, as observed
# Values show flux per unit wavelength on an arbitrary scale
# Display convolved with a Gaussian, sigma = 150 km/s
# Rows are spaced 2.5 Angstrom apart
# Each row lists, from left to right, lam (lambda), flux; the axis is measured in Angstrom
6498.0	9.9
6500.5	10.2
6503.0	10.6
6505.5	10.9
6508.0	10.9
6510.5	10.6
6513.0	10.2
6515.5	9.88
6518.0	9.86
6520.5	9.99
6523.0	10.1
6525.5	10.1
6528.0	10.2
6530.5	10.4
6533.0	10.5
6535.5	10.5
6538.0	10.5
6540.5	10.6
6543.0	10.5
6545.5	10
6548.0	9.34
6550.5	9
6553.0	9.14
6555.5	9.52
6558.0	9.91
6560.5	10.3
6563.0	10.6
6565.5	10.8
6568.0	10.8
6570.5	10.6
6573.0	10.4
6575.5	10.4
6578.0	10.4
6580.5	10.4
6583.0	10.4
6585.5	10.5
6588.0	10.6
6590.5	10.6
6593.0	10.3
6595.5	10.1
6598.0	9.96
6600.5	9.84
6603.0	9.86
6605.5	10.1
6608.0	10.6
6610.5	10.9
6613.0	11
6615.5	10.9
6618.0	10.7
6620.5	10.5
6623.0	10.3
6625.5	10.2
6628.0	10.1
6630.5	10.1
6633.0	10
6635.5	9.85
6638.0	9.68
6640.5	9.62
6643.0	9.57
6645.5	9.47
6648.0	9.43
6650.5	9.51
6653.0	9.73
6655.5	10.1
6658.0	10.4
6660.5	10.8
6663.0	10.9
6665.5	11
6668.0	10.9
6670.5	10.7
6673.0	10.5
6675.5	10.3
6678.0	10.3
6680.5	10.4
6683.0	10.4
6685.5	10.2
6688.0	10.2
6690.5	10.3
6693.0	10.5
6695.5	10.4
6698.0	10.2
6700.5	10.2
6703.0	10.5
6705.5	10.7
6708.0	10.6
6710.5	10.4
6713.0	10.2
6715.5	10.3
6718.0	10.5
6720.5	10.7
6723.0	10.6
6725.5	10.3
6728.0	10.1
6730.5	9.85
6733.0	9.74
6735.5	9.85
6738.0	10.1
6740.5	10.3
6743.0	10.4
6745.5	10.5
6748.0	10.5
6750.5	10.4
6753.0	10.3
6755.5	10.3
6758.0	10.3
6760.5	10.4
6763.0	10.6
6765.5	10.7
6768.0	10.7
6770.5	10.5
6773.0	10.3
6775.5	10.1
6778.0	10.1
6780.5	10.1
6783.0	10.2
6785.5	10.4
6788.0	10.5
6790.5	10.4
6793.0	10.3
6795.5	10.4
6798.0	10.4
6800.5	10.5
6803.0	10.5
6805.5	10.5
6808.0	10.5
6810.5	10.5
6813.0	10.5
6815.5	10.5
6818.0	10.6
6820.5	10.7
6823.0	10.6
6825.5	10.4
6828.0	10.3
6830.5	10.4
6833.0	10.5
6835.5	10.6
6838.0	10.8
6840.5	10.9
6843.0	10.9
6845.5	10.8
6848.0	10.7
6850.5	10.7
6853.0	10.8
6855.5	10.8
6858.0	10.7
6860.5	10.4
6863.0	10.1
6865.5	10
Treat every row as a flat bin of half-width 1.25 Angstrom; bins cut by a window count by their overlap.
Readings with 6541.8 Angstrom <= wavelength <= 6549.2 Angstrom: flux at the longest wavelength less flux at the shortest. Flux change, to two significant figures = -1.2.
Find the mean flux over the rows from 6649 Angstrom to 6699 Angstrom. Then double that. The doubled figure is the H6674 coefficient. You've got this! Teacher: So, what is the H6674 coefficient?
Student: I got 20.8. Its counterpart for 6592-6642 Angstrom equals 20.5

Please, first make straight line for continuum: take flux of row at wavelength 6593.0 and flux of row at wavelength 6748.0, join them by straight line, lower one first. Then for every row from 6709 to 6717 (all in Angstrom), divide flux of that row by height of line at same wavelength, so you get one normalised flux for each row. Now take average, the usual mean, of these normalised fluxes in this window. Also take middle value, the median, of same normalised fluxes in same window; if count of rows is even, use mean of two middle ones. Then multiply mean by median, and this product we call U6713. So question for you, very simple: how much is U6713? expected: 0.97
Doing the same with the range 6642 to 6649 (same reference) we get 0.84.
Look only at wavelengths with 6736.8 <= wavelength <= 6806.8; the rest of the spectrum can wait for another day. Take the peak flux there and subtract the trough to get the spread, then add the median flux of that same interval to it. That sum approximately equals 11.0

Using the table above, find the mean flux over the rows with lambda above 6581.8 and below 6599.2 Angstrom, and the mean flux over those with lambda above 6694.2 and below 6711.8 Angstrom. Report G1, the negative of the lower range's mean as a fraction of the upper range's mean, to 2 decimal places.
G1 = -0.99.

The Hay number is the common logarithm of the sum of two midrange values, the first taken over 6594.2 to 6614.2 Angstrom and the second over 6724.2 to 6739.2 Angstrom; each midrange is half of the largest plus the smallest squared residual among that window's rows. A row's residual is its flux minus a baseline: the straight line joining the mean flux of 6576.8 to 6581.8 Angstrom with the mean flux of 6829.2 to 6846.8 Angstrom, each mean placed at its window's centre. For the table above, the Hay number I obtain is -0.24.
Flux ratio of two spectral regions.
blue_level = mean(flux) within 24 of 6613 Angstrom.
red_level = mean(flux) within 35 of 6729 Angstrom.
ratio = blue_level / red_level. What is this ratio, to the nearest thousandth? 0.998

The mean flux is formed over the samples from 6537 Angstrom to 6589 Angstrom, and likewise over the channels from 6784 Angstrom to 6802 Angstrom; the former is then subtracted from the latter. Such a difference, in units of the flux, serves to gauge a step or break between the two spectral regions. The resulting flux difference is 0.19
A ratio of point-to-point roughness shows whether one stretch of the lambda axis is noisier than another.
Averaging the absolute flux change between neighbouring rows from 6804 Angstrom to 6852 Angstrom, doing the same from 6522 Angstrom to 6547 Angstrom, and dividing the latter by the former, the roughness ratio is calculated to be 1.57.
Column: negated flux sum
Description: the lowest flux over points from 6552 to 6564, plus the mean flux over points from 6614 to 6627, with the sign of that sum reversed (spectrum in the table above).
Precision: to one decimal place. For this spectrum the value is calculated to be -19.7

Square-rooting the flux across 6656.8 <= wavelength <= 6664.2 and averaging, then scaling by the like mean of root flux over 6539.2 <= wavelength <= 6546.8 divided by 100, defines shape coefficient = 0.105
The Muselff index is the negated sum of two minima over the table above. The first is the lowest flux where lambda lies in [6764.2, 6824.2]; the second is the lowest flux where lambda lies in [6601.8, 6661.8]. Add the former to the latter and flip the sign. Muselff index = -19.5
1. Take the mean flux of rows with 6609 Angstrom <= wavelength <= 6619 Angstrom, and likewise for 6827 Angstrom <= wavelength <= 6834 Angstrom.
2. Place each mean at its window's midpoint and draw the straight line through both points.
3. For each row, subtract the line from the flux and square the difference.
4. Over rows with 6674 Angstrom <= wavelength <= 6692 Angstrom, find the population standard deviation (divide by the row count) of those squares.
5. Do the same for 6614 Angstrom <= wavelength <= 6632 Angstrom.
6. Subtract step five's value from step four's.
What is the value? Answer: -0.16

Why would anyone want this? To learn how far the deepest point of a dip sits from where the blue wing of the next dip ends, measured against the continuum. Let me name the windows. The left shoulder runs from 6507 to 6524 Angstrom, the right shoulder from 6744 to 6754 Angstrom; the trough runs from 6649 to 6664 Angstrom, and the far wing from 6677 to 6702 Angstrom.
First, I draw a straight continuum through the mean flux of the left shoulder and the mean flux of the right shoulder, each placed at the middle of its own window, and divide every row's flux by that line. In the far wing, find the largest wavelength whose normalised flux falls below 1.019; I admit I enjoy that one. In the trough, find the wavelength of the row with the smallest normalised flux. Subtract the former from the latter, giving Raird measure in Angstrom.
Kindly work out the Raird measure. -50.0 Angstrom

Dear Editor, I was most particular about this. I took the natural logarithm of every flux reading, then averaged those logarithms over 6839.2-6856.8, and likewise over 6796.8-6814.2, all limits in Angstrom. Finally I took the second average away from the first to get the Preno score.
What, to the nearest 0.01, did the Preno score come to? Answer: 0.03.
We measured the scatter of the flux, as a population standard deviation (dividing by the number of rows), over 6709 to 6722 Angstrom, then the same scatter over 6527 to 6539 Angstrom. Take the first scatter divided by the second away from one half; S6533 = -1.0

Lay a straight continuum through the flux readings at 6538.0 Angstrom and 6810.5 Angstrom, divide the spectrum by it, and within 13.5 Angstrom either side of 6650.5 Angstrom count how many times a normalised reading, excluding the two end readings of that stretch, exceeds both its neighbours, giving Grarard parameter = 0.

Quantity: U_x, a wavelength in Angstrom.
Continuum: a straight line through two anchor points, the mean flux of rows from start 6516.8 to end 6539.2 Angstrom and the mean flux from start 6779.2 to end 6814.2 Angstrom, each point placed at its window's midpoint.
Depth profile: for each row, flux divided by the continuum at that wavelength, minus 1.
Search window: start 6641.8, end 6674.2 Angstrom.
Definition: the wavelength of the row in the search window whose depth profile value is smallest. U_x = 6648.0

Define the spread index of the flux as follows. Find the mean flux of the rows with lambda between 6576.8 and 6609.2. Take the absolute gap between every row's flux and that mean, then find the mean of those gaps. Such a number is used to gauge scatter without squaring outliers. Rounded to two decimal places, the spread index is 0.24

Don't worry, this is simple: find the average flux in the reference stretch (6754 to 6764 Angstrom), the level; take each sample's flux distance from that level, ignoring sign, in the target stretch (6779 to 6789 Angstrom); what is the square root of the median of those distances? 0.39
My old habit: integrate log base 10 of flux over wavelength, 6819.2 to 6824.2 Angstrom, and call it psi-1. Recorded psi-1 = 5.14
